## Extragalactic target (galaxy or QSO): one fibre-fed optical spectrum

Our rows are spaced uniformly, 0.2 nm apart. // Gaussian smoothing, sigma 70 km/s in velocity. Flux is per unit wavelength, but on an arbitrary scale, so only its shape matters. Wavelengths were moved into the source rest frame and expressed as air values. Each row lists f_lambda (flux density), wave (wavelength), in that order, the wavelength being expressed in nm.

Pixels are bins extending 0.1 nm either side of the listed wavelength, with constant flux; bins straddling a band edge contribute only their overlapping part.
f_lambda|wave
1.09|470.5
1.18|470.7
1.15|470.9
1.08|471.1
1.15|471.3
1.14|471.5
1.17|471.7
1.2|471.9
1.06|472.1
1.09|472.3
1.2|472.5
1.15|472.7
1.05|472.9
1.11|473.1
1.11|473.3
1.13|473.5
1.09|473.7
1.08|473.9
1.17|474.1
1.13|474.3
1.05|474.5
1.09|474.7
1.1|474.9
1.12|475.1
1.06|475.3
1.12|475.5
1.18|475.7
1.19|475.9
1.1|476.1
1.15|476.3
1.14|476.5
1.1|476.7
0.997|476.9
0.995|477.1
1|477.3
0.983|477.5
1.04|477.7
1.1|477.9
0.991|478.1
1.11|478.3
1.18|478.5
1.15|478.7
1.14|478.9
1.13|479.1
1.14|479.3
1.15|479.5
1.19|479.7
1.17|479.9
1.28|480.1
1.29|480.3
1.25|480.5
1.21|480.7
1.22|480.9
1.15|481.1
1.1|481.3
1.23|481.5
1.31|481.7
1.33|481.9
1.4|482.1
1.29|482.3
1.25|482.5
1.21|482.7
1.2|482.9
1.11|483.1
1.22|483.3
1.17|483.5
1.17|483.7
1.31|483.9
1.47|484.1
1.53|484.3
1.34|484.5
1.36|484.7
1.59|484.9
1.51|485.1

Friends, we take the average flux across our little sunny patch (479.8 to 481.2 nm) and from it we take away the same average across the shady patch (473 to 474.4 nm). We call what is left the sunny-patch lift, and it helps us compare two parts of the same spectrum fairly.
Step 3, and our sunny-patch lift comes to 0.11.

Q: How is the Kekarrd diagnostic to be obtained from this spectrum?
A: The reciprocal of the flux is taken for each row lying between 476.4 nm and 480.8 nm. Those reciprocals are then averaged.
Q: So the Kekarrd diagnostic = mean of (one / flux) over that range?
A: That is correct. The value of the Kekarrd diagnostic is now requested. 0.895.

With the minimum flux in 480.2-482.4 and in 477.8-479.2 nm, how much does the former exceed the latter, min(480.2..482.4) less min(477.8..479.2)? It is 0.11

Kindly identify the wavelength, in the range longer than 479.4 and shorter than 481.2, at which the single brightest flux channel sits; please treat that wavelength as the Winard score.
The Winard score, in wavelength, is 480.3 nm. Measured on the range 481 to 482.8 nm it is 482.1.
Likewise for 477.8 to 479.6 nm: 478.5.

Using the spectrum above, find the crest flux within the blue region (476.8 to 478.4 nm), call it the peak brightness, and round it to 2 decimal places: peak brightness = 1.11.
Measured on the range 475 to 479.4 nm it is 1.19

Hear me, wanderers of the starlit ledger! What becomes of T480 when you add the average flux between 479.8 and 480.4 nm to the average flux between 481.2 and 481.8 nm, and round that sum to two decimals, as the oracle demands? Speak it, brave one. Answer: 2.46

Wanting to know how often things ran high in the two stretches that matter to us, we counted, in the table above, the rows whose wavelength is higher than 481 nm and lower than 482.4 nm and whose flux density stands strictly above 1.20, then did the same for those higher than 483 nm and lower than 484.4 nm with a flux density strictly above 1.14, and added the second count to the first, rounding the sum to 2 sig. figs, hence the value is 11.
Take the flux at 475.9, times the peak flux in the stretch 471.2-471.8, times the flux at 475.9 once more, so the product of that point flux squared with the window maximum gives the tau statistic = 1.7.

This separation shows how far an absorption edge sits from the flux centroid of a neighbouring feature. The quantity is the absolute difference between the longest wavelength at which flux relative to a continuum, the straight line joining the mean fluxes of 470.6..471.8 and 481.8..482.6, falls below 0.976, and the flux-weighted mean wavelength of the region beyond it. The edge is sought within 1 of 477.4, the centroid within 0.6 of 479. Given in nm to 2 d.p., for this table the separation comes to 0.70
